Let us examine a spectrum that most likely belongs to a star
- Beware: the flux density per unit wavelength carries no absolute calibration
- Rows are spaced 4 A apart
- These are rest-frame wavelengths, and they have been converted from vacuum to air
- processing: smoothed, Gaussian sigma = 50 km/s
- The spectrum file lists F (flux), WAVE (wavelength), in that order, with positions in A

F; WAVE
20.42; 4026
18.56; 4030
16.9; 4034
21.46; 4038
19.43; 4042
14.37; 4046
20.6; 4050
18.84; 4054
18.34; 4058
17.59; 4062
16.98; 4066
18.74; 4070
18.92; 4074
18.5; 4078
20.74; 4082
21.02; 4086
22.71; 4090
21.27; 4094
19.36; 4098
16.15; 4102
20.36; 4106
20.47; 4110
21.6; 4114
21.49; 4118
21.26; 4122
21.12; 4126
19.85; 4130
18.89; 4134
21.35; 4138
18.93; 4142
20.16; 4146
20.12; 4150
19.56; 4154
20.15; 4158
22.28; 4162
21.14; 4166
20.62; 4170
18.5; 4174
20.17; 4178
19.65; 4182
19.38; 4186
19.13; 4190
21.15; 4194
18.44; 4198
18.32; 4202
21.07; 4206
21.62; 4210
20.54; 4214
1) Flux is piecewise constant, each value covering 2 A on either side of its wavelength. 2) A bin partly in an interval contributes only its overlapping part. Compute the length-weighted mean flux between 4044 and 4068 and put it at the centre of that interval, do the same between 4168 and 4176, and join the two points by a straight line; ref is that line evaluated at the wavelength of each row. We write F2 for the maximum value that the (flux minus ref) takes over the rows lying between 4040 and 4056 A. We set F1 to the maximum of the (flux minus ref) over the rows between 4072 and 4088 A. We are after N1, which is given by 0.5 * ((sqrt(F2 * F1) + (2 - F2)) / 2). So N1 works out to 0.48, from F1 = 2.8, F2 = 2.9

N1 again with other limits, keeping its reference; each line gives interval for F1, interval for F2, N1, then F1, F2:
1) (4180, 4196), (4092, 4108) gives 0.25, 1.3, 2.9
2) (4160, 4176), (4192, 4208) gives 0.66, 2.9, 1.3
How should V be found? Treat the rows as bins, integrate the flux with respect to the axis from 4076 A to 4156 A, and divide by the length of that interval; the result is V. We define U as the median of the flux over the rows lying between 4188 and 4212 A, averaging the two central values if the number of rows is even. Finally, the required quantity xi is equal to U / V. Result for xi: 0.99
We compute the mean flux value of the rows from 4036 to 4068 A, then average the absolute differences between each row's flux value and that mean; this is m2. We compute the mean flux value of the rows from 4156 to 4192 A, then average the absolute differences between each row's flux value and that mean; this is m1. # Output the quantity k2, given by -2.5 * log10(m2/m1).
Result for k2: -0.72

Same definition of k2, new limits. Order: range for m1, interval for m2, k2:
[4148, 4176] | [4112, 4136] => -0.03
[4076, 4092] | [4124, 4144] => 0.16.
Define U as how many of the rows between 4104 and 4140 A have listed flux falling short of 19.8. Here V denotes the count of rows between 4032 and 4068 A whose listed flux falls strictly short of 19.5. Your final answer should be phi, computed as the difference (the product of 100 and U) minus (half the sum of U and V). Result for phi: 96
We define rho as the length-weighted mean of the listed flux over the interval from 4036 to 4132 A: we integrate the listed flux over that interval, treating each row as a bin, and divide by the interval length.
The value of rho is 19.6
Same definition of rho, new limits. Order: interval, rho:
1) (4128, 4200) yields 20.0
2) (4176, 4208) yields 19.7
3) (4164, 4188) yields 19.9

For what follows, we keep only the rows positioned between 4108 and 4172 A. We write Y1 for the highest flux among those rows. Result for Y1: 22.28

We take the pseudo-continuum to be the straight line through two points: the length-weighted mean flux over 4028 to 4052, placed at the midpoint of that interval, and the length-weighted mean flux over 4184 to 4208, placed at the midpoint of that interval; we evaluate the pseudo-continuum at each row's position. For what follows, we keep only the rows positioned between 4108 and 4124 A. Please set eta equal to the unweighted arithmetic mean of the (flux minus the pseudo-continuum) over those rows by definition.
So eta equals 2.2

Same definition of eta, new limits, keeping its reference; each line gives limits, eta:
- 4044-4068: -0.9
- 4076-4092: 1.9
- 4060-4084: -0.2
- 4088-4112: 1.1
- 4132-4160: 0.6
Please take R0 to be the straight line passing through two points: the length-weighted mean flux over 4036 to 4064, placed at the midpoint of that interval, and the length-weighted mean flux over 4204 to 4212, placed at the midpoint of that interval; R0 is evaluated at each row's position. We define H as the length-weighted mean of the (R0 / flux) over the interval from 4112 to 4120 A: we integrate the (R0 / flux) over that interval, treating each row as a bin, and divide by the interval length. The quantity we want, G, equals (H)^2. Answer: 0.84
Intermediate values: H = 0.92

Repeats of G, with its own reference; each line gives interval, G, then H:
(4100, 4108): 1.18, 1.09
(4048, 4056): 0.90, 0.95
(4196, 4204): 1.33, 1.15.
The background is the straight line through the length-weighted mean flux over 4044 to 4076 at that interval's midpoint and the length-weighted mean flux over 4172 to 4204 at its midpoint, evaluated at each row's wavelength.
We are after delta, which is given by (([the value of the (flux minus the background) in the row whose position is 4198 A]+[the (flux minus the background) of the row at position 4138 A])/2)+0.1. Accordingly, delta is 0.9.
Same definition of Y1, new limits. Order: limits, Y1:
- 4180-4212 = 21.62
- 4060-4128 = 22.71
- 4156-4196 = 22.28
